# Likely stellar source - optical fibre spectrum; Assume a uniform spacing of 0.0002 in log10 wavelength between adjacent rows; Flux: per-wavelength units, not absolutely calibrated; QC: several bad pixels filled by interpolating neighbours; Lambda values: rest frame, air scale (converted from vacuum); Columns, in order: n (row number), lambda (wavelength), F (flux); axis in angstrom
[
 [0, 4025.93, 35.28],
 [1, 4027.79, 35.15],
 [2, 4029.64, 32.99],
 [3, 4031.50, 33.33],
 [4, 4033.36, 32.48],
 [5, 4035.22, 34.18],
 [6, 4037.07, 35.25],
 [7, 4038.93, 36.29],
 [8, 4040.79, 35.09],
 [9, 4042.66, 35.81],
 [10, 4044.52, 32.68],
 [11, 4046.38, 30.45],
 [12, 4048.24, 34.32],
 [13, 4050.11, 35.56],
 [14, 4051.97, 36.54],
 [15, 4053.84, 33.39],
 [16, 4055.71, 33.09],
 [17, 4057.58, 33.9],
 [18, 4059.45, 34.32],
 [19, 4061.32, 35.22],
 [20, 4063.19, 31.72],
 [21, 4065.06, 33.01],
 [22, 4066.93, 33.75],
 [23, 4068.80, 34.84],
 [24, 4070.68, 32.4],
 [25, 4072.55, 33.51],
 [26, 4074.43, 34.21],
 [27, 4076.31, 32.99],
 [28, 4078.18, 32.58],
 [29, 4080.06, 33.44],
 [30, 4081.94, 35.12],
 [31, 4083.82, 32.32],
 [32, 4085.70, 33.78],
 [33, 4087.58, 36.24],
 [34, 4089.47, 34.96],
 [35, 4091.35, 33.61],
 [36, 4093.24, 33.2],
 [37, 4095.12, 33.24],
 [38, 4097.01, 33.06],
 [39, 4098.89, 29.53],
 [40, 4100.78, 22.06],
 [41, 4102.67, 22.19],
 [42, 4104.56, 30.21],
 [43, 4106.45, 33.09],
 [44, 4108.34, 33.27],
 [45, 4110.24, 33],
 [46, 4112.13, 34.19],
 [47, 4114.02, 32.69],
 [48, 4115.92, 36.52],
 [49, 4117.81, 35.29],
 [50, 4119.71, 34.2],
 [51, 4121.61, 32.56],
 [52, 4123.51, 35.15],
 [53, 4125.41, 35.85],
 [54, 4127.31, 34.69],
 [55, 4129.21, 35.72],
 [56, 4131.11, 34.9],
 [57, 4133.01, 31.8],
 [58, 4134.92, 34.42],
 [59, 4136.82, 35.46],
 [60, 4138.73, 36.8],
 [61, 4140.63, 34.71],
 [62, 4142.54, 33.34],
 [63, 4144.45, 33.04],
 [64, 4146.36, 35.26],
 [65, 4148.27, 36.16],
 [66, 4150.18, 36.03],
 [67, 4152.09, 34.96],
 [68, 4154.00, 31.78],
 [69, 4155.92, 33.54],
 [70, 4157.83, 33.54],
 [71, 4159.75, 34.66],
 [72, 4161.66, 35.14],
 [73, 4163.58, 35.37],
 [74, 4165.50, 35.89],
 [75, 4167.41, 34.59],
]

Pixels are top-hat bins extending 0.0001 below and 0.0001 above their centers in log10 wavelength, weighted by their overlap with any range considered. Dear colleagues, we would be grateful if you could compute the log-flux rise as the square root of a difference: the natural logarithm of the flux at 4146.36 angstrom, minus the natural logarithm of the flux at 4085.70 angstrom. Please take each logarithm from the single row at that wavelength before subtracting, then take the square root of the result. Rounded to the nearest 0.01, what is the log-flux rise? 0.21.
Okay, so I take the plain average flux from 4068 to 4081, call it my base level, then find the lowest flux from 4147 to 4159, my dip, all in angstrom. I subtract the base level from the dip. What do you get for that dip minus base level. -1.6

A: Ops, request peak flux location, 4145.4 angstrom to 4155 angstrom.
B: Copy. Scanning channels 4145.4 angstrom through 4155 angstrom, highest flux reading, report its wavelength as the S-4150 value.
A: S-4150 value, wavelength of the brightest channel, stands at 4148.27 angstrom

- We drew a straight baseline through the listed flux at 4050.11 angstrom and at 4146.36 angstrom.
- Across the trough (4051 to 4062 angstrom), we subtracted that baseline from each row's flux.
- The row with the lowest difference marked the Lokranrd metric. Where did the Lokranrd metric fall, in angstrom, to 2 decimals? 4055.71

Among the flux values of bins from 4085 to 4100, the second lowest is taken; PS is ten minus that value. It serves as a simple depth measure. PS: -23.1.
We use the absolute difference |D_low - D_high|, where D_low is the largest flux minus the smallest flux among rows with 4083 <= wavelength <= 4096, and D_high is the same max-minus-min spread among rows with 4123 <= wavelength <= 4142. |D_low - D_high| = 1.1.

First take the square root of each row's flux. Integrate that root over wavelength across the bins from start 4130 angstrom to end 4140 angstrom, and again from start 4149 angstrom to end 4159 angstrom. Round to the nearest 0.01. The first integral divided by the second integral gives 1.01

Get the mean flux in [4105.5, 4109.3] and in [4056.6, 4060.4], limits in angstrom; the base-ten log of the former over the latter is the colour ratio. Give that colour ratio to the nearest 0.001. -0.012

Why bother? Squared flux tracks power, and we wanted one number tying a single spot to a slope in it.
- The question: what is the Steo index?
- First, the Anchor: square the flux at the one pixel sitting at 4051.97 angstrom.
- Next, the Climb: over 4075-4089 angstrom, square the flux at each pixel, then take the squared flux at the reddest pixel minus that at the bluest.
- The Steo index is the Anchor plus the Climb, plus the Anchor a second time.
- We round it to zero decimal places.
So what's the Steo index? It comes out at 2895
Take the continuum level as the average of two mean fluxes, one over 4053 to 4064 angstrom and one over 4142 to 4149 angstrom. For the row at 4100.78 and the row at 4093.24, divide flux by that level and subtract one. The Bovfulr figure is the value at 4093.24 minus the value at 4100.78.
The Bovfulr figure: 0.33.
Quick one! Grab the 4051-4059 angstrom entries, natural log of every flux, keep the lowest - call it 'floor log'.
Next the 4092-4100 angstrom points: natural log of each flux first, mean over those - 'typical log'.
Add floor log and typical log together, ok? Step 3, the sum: 6.97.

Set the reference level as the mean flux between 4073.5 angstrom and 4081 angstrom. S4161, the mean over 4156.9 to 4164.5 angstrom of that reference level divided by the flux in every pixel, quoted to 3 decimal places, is 0.961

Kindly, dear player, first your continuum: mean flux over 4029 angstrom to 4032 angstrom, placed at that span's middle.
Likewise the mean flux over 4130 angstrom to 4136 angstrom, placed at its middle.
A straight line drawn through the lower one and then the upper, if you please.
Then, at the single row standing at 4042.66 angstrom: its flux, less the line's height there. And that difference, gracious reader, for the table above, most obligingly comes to 2.6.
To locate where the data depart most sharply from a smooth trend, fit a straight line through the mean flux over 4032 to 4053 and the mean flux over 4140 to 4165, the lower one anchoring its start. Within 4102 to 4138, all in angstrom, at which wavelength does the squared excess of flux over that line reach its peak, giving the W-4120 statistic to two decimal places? 4102.67 angstrom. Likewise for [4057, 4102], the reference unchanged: 4100.78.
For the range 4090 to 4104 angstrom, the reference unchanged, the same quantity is 4100.78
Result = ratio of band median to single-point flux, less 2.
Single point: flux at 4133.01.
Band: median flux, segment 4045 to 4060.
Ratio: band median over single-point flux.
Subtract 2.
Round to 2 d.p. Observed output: -0.93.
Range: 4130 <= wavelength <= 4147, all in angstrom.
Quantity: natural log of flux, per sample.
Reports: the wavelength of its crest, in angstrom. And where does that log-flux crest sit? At 4138.73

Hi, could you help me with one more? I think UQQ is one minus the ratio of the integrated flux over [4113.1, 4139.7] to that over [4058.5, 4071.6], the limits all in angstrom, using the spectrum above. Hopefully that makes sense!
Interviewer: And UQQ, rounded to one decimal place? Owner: -1.1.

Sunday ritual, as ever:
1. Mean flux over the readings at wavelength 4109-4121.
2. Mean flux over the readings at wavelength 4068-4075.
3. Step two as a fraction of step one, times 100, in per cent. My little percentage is 98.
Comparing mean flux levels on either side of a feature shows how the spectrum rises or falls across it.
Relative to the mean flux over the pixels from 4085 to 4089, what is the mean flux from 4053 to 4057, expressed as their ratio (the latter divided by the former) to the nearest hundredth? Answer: 0.95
